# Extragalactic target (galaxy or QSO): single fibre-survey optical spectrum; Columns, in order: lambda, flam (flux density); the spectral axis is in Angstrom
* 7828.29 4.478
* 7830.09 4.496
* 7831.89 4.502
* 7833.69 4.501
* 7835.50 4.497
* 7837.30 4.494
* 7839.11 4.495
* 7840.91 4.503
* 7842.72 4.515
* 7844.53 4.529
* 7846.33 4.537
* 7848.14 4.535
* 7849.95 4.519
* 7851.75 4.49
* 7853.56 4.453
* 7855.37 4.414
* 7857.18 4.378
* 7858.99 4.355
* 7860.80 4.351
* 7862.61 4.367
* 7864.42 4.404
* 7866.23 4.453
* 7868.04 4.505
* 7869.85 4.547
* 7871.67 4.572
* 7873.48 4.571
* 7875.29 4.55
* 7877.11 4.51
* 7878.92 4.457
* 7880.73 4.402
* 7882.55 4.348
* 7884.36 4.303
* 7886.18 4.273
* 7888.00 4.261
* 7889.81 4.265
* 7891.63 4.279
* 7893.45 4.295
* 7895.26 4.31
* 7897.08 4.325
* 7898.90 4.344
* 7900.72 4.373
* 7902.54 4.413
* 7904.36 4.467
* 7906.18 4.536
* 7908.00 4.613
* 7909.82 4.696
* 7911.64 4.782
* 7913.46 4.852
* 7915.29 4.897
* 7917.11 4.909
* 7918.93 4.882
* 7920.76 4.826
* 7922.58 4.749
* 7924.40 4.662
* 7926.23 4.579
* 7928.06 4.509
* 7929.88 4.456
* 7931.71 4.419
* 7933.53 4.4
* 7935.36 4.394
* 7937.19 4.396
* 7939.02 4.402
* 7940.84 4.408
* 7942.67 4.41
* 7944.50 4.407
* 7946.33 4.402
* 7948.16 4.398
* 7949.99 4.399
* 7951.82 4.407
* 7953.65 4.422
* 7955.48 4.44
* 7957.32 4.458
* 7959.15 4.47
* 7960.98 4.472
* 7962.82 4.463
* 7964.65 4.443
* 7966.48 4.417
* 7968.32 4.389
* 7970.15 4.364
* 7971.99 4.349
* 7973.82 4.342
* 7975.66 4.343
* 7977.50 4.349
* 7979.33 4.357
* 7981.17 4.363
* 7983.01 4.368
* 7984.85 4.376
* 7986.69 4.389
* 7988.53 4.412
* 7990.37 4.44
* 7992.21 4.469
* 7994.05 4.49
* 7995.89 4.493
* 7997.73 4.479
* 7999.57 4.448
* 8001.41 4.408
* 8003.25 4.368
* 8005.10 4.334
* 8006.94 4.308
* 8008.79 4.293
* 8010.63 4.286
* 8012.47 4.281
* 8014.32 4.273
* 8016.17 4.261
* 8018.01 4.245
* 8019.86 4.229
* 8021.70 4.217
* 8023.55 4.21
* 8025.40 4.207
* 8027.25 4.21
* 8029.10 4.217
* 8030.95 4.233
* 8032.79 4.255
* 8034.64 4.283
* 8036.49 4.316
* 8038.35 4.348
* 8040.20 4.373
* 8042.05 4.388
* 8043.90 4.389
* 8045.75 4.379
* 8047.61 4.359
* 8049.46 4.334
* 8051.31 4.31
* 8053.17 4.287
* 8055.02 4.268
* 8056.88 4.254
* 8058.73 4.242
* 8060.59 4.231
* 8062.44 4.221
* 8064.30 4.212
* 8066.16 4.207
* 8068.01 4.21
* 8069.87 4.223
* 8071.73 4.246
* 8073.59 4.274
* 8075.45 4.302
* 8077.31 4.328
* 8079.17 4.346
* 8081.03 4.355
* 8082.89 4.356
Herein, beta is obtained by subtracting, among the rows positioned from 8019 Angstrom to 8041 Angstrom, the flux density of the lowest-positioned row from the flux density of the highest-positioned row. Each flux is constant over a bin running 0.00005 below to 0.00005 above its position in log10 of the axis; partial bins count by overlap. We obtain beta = 0.14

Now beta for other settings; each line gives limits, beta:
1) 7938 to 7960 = 0.07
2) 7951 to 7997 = 0.09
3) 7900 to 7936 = 0.02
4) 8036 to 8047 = 0.06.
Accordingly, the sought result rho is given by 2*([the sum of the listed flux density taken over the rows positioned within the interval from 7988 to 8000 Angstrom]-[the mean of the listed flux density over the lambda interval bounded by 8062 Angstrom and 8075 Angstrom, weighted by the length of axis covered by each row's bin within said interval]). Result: 54.0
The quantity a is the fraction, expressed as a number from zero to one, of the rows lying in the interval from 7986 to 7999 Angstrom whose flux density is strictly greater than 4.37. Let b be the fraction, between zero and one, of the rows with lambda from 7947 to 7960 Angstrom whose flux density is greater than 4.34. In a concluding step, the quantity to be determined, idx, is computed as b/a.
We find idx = 1.0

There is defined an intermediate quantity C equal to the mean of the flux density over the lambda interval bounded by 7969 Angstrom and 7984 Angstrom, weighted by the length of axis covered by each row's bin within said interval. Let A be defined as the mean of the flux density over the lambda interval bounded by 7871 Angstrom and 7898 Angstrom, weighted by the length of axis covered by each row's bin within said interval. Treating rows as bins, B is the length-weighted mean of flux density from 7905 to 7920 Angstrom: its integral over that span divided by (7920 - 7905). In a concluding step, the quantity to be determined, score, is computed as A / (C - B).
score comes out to -11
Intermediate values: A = 4.38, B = 4.77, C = 4.36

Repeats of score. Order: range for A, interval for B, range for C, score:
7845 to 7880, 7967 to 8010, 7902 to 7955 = 27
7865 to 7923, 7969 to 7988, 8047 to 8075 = -44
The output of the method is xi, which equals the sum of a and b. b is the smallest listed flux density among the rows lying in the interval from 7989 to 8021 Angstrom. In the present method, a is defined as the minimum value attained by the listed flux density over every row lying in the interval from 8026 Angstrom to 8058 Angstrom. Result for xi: 8.44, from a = 4.21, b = 4.229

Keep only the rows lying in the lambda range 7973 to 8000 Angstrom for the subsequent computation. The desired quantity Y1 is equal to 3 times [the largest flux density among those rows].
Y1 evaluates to 13.48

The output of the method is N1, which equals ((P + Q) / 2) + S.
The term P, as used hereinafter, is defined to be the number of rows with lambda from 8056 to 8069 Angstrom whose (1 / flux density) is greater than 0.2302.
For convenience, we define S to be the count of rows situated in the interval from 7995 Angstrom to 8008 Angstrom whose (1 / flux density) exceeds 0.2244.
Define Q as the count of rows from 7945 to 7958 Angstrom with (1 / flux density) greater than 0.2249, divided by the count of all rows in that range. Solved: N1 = 9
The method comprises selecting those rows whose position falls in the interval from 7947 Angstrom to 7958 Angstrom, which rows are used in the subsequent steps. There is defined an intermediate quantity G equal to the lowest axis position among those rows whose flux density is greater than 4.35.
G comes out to 7948.16 Angstrom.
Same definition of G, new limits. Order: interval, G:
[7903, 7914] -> 7904.36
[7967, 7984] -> 7968.32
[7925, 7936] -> 7926.23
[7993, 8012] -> 7994.05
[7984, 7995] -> 7984.85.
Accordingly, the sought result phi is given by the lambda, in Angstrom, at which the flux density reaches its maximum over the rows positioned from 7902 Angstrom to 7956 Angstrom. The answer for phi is 7917.11 Angstrom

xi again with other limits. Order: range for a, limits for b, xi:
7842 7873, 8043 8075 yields 8.56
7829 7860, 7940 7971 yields 8.72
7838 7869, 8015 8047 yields 8.56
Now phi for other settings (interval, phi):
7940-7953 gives 7942.67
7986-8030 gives 7995.89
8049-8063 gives 8049.46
